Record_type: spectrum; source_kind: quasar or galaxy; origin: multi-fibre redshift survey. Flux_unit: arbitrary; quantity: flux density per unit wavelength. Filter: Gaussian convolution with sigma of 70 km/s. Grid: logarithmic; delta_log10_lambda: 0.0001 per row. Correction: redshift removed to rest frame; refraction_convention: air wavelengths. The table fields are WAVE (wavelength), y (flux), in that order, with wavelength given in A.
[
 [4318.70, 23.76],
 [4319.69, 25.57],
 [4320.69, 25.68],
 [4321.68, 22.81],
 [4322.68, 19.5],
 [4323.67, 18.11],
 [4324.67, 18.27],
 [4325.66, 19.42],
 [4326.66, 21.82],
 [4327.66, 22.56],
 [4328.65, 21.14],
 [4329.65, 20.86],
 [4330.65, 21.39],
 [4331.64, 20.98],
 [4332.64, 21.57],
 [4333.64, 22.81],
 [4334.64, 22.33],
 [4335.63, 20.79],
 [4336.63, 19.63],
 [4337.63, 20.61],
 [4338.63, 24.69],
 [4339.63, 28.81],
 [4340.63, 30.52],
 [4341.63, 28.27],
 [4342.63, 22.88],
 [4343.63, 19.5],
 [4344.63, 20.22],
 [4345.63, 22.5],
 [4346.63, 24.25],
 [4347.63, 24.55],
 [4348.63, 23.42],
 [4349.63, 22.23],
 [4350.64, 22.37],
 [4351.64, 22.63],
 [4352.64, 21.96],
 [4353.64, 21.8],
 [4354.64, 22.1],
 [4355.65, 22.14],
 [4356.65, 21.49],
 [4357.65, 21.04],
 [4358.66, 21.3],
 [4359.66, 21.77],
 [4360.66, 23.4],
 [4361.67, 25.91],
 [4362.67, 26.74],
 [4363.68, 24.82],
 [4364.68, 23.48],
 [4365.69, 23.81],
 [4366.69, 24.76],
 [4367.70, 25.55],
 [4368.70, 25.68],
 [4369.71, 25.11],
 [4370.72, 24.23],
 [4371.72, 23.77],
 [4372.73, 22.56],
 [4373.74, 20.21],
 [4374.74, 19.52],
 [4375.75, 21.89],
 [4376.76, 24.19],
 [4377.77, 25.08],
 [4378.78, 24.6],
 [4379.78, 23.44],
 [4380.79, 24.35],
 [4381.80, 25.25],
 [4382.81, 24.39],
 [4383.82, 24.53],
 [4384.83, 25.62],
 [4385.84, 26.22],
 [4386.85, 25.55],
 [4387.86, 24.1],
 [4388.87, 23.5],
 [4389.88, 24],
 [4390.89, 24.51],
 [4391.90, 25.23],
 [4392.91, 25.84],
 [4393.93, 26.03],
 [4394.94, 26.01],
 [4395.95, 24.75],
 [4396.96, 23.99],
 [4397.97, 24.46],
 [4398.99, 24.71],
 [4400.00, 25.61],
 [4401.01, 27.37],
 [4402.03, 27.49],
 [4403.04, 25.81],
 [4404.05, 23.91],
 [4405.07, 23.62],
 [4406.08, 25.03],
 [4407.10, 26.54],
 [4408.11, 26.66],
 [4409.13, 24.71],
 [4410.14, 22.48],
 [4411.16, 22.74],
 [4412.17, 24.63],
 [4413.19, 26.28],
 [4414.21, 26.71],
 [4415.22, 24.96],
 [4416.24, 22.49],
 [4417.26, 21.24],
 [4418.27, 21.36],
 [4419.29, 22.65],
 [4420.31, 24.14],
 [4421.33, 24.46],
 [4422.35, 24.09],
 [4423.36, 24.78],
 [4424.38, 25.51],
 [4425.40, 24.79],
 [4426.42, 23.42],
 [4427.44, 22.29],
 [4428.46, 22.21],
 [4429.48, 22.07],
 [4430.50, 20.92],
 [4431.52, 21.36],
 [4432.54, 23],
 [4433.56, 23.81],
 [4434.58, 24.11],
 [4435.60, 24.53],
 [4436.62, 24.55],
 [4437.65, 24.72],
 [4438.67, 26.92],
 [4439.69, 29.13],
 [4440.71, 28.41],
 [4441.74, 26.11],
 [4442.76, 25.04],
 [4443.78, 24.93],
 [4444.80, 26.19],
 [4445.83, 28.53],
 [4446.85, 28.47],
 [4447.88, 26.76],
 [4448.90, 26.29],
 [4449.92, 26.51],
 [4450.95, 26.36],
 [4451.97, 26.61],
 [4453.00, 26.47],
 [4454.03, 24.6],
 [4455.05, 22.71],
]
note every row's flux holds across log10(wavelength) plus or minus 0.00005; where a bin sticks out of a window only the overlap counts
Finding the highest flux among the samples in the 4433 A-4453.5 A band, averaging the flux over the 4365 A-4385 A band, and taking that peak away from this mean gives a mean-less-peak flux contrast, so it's -5.2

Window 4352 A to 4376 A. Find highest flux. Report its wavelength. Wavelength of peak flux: 4362.67 A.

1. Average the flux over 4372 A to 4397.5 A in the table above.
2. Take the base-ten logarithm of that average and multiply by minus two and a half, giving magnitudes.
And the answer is -3.46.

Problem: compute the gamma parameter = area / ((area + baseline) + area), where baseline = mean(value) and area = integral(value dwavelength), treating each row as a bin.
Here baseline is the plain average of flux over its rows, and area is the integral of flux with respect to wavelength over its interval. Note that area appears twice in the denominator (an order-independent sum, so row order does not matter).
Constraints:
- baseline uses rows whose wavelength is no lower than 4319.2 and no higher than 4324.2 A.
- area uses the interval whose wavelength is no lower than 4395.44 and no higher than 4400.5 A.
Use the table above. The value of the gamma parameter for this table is 0.459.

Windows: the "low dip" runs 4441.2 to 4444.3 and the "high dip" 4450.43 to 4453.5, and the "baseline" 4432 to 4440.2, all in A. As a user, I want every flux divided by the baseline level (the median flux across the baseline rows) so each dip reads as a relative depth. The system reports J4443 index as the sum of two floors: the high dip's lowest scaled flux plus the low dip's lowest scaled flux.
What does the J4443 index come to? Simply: 2.09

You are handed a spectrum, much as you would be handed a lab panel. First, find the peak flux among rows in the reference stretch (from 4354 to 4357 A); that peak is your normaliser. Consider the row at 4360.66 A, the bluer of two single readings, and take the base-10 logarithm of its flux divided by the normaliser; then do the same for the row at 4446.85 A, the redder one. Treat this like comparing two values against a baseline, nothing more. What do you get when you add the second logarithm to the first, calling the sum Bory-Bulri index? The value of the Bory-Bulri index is 0.133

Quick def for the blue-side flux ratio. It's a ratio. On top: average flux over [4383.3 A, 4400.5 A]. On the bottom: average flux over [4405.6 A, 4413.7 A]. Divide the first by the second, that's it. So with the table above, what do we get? 1.00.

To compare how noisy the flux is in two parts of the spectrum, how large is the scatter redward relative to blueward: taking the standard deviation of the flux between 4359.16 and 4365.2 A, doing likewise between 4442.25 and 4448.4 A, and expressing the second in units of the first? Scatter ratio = 0.87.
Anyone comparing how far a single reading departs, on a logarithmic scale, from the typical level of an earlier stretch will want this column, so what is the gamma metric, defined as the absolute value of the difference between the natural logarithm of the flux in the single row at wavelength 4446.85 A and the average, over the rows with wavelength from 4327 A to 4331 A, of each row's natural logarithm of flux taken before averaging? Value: 0.28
